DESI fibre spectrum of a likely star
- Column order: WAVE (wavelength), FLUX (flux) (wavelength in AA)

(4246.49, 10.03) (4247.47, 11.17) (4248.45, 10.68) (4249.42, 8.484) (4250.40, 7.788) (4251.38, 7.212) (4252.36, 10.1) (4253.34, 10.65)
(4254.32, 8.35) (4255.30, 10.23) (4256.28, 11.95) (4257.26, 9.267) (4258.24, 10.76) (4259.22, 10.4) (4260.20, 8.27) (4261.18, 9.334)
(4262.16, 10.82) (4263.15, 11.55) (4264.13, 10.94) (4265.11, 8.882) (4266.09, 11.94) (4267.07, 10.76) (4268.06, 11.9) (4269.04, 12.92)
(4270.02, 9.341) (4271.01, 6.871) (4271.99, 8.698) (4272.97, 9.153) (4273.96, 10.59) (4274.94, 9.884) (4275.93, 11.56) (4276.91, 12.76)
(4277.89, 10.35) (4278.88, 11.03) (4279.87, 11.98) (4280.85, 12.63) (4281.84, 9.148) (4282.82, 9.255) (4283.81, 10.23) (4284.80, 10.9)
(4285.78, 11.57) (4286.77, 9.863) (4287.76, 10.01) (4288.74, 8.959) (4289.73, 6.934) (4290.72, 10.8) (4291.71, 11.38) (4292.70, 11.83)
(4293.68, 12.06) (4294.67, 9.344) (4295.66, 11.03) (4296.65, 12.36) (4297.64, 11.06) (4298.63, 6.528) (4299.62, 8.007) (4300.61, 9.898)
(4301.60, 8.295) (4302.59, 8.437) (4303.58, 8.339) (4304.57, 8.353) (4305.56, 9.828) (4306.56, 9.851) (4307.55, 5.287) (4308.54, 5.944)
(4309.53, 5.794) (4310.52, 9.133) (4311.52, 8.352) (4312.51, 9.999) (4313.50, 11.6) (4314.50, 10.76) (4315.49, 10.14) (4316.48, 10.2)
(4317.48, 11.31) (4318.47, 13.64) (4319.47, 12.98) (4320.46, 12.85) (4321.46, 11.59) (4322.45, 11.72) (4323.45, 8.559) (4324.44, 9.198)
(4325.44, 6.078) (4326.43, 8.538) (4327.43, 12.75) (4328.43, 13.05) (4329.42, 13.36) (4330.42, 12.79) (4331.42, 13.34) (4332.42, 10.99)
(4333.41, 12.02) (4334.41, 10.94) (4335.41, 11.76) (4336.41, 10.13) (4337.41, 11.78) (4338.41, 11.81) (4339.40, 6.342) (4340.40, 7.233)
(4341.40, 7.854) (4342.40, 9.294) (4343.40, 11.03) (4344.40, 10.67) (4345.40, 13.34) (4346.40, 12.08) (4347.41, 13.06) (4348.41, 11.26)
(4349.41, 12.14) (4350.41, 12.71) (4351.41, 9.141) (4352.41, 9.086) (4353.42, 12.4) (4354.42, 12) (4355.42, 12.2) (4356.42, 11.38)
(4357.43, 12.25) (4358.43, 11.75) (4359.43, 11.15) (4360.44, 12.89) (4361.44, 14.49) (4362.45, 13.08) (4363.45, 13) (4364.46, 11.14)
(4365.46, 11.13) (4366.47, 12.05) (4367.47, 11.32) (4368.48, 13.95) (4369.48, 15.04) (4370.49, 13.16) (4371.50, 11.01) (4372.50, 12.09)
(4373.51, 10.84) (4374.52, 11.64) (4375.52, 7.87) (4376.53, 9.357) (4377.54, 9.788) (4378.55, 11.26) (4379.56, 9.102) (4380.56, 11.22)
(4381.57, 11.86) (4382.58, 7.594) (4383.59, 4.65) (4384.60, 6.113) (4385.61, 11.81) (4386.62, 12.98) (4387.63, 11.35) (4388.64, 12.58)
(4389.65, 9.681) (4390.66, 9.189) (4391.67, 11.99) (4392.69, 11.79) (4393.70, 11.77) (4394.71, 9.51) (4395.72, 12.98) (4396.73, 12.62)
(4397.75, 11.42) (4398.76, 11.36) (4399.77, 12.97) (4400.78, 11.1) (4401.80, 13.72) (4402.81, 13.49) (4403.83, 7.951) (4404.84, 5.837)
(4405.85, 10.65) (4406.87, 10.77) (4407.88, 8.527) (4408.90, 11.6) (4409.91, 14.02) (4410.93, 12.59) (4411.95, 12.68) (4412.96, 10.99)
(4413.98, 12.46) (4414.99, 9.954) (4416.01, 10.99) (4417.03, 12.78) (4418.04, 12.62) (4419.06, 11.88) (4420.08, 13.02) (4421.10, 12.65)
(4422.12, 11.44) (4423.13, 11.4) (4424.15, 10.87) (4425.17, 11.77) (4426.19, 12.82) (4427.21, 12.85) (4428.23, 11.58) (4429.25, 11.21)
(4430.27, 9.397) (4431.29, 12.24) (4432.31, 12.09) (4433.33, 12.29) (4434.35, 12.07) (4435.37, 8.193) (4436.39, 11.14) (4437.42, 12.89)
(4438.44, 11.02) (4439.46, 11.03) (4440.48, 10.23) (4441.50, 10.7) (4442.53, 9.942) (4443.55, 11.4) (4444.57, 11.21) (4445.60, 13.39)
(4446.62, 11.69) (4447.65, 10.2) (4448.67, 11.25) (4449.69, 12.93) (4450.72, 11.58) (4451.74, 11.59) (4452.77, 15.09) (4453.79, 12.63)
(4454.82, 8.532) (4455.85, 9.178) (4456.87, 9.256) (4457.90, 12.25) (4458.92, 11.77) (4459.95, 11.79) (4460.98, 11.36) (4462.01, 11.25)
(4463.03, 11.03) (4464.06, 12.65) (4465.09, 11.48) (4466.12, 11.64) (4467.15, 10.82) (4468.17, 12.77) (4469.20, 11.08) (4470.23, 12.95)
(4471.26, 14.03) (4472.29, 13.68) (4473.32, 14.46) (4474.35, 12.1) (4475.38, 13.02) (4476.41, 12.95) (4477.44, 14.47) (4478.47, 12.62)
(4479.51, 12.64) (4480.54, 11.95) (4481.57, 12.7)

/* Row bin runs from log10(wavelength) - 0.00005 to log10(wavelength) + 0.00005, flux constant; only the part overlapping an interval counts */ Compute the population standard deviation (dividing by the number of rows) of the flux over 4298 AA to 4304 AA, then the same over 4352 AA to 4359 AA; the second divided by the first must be 1.09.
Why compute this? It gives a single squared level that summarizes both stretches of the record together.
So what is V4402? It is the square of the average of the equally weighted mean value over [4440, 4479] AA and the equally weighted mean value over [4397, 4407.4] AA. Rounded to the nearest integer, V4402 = 130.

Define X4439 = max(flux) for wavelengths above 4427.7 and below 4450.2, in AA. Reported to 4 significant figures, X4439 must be 13.39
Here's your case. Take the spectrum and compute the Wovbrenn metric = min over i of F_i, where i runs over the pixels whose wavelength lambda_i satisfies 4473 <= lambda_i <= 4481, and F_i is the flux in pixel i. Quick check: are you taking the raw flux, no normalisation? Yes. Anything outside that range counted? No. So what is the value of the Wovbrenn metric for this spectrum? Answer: 11.95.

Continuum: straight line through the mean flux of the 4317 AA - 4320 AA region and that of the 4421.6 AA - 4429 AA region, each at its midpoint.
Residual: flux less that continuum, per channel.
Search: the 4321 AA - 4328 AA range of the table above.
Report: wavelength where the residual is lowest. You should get 4325.44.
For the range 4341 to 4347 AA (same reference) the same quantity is 4341.40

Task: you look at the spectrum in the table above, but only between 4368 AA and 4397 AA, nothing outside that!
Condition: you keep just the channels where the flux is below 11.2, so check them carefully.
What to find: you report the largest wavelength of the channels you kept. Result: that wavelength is 4394.71 AA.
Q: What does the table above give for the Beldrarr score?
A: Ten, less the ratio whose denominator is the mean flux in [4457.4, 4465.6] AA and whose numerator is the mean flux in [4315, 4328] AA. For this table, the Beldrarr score 9.082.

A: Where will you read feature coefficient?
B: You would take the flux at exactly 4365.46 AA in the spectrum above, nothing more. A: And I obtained 11.13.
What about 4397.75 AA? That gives 11.42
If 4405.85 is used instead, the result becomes 10.65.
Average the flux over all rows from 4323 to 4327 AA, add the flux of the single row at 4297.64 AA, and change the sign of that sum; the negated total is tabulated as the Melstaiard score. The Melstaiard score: -19.2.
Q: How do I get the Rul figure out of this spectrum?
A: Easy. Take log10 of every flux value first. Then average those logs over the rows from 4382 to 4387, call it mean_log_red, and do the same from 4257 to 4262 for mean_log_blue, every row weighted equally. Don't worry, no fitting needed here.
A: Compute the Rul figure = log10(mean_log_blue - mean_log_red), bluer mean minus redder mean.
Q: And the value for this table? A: -1.1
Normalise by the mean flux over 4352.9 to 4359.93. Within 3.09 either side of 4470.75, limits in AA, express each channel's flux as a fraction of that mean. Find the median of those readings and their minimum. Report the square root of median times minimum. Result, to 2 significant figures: 1.0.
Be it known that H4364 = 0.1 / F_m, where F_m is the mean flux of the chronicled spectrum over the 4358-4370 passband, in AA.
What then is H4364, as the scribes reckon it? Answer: 0.0079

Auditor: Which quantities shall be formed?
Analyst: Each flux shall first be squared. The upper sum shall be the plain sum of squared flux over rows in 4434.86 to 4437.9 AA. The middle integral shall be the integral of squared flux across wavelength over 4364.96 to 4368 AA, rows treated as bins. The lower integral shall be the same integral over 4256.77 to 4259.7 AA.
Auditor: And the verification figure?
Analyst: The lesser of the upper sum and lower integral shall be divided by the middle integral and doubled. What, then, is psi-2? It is 1.5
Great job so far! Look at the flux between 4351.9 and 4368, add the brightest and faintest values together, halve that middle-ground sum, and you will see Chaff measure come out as 11.8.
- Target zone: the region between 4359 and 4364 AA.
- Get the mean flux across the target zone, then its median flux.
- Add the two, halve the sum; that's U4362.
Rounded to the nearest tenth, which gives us 13.0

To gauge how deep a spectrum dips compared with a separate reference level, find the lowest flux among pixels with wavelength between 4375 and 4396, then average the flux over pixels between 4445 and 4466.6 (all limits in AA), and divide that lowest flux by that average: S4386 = 0.40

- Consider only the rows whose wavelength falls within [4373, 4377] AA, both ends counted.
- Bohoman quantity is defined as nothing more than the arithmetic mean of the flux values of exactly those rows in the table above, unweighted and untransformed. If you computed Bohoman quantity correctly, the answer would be 9.9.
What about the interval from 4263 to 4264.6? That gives 11.2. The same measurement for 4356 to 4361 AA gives 11.9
